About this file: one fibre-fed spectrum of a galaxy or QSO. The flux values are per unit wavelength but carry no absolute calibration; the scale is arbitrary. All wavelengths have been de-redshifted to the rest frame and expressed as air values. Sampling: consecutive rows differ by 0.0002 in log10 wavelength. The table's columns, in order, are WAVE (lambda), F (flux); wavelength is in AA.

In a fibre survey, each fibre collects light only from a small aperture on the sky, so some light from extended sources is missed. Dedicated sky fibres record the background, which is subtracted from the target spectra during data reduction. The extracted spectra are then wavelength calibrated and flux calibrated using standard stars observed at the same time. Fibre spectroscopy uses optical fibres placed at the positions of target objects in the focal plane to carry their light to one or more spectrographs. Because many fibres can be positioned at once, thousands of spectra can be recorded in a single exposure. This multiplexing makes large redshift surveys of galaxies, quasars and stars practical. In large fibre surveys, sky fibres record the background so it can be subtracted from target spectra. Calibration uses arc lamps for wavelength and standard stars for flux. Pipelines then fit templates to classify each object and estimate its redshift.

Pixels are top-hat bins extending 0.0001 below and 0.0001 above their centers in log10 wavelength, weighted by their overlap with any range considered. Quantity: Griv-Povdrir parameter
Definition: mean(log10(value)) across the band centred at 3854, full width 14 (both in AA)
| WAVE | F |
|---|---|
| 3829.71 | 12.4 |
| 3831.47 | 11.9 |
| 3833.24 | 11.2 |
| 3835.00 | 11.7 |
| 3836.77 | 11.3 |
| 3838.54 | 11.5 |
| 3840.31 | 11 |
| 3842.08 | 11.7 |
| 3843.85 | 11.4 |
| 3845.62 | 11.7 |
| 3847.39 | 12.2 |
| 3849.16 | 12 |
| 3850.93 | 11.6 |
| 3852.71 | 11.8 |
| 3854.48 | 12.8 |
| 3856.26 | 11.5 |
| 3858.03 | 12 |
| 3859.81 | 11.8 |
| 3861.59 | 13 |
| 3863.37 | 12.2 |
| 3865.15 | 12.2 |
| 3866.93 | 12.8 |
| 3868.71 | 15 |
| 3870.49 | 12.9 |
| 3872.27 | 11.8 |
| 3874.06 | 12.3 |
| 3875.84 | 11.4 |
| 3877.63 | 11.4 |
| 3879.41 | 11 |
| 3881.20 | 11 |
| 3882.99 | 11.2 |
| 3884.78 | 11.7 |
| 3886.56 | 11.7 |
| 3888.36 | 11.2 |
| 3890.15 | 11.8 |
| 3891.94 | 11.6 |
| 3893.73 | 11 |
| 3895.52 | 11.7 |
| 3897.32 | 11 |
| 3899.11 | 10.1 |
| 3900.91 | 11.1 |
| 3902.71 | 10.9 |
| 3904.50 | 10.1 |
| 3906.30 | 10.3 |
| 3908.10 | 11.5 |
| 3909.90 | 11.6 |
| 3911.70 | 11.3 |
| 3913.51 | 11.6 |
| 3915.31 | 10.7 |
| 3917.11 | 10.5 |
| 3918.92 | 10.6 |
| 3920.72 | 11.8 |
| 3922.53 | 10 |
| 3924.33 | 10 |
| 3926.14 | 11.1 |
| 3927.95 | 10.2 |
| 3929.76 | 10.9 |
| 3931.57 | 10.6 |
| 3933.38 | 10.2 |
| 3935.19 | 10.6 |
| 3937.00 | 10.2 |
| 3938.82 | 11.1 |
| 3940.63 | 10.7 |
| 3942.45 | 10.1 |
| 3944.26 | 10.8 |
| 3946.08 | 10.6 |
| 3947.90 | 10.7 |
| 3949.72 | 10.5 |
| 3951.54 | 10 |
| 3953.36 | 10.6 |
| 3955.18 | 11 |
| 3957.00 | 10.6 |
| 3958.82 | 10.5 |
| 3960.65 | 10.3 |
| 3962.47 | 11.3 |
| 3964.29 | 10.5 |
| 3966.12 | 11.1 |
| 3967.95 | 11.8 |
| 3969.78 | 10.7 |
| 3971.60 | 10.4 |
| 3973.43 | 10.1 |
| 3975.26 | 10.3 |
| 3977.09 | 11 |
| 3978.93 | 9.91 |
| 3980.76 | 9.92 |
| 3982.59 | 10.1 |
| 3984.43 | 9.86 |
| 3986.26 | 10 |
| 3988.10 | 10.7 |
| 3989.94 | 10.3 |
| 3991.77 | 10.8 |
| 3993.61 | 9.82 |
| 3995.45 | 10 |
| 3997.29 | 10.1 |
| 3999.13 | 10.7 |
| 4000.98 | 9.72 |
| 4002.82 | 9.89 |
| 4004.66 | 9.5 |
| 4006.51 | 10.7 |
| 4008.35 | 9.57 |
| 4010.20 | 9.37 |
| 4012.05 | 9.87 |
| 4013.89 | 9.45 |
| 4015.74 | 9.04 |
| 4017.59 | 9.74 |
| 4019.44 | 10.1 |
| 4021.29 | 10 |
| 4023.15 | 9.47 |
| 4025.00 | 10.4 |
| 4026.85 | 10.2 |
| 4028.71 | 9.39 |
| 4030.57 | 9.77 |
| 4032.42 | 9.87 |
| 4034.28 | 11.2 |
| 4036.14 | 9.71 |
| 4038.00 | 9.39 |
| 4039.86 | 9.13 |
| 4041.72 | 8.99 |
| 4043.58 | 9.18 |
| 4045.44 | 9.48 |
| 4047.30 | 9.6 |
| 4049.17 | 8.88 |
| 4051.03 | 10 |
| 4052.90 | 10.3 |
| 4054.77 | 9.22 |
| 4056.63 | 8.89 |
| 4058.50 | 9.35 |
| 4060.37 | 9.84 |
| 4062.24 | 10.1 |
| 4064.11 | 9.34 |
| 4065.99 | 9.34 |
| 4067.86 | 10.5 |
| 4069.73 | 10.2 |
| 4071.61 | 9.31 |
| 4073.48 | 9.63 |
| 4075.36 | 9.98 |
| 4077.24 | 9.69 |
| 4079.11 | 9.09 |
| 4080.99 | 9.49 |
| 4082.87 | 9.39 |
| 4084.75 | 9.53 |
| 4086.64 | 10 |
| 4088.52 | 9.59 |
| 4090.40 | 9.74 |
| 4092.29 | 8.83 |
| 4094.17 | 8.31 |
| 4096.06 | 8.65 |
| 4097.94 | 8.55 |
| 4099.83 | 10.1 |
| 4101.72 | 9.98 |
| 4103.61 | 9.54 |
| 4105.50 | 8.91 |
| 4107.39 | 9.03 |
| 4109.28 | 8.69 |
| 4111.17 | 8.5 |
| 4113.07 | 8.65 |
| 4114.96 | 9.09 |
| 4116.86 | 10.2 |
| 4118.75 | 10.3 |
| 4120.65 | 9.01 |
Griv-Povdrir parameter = 1.08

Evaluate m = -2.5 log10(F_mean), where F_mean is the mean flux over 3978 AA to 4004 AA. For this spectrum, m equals -2.51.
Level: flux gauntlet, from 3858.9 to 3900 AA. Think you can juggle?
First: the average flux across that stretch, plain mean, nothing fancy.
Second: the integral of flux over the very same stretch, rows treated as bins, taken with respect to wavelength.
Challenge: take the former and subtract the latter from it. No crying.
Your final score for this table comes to -474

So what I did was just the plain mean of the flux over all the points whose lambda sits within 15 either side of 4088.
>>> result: 9.4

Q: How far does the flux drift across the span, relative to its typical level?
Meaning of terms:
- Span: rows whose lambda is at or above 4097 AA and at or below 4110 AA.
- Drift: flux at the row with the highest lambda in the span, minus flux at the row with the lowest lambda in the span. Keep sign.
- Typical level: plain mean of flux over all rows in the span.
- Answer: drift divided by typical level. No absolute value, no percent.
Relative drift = 0.015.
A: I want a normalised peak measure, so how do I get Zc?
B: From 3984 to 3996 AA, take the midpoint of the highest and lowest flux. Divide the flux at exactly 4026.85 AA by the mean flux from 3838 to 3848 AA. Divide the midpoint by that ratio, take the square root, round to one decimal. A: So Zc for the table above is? 3.4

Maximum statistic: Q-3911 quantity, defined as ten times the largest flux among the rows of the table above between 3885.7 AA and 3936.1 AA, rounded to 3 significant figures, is 118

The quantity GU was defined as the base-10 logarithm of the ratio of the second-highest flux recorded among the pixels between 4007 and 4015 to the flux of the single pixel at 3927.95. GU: -0.028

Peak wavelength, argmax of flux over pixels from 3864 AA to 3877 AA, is 3868.71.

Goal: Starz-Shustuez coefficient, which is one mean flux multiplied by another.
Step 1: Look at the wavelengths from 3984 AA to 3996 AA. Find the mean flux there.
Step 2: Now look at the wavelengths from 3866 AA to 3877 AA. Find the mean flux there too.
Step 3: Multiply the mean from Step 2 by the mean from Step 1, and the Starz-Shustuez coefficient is 130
